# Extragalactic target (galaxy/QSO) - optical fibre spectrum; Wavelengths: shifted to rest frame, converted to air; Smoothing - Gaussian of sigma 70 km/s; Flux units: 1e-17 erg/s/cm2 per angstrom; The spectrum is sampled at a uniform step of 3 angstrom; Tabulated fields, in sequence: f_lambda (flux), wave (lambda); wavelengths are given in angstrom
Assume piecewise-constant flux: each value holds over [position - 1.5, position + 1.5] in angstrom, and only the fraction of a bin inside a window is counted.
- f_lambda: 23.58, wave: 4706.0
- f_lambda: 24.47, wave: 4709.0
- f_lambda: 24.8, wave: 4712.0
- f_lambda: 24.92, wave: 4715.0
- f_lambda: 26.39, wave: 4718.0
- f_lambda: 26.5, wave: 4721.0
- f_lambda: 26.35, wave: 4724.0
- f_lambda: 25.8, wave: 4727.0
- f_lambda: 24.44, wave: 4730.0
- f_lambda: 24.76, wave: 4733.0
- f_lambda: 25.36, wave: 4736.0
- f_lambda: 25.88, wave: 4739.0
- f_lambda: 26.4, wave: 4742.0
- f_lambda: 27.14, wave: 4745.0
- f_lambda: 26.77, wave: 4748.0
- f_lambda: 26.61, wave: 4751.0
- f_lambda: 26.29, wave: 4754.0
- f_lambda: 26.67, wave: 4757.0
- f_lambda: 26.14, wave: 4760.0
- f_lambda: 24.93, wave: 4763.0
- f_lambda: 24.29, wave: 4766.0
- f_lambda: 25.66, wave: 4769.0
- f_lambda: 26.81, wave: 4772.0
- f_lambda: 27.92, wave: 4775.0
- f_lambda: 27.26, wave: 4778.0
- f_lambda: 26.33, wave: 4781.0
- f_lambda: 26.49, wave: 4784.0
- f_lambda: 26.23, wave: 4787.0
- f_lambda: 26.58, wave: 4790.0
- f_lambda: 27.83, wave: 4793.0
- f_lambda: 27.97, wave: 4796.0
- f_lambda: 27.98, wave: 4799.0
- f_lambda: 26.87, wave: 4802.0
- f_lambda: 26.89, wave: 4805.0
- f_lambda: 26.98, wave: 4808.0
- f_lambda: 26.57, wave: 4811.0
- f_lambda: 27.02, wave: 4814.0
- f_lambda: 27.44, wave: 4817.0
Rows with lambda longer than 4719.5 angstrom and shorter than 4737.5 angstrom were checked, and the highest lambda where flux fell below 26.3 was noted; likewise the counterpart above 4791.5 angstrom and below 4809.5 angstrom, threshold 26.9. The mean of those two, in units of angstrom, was 4770.5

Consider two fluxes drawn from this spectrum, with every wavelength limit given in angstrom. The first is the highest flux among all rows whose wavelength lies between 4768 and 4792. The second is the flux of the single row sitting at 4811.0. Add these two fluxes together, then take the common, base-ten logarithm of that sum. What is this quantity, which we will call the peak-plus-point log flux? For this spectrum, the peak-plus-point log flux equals 1.74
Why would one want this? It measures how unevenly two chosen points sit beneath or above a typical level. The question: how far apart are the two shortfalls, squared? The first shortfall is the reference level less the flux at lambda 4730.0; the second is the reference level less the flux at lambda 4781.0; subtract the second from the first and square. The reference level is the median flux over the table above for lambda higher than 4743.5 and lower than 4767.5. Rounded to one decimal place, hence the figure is 3.6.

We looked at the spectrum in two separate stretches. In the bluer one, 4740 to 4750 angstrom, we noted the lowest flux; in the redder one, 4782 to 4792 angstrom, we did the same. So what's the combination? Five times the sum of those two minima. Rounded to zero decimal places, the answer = 263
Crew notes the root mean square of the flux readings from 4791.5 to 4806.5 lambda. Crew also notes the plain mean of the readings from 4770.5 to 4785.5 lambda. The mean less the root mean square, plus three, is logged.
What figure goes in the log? 2.45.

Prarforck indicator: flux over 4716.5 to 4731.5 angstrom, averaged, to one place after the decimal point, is 25.9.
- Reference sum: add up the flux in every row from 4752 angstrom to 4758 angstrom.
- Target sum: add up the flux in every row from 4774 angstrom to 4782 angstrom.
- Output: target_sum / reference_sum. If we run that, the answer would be 1.5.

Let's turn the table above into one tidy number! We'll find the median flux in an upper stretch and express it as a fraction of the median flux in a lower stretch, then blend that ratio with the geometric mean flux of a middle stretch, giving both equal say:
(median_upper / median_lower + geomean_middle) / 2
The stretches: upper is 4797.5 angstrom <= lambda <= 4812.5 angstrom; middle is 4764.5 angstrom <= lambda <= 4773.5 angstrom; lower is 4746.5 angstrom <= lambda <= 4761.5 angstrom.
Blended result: 13.3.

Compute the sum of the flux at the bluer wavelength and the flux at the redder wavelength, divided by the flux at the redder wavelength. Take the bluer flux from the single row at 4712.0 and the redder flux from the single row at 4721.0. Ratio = 1.94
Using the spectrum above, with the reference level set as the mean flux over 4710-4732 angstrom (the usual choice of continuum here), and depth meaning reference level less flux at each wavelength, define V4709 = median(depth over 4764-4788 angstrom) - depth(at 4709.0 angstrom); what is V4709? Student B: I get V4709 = -1.9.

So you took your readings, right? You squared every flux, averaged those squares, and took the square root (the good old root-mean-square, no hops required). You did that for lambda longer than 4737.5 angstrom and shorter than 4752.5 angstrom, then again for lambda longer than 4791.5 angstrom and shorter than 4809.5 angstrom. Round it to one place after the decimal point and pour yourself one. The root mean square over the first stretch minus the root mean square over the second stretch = -0.9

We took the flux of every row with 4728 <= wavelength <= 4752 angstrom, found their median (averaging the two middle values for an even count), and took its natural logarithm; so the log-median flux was 3.26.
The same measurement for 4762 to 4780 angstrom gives 3.27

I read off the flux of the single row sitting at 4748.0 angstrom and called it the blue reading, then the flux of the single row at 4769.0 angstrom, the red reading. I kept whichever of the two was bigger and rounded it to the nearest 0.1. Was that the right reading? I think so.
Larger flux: 26.8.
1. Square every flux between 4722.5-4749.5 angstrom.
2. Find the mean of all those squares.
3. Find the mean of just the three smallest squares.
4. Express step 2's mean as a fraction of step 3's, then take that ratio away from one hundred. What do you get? 98.91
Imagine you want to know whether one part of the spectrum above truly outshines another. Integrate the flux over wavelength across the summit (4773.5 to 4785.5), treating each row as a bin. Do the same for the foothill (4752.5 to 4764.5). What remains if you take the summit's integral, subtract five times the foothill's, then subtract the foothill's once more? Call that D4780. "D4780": -1549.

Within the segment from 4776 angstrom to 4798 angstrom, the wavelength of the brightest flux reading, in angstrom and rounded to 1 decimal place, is 4796.0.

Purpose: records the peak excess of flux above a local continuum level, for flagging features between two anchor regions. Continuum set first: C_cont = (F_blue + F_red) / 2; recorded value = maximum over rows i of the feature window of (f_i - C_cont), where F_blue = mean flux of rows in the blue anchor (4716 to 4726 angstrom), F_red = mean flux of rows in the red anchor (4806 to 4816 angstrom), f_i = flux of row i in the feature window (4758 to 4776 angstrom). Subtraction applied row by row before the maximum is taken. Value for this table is 1.3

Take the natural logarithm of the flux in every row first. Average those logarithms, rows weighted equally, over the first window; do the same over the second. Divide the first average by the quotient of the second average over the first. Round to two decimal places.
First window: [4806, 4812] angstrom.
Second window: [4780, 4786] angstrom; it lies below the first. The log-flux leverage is 3.30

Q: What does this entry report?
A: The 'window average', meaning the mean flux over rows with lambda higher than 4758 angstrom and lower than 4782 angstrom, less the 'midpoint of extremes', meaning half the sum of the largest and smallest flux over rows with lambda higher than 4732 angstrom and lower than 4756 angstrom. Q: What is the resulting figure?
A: 0.2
